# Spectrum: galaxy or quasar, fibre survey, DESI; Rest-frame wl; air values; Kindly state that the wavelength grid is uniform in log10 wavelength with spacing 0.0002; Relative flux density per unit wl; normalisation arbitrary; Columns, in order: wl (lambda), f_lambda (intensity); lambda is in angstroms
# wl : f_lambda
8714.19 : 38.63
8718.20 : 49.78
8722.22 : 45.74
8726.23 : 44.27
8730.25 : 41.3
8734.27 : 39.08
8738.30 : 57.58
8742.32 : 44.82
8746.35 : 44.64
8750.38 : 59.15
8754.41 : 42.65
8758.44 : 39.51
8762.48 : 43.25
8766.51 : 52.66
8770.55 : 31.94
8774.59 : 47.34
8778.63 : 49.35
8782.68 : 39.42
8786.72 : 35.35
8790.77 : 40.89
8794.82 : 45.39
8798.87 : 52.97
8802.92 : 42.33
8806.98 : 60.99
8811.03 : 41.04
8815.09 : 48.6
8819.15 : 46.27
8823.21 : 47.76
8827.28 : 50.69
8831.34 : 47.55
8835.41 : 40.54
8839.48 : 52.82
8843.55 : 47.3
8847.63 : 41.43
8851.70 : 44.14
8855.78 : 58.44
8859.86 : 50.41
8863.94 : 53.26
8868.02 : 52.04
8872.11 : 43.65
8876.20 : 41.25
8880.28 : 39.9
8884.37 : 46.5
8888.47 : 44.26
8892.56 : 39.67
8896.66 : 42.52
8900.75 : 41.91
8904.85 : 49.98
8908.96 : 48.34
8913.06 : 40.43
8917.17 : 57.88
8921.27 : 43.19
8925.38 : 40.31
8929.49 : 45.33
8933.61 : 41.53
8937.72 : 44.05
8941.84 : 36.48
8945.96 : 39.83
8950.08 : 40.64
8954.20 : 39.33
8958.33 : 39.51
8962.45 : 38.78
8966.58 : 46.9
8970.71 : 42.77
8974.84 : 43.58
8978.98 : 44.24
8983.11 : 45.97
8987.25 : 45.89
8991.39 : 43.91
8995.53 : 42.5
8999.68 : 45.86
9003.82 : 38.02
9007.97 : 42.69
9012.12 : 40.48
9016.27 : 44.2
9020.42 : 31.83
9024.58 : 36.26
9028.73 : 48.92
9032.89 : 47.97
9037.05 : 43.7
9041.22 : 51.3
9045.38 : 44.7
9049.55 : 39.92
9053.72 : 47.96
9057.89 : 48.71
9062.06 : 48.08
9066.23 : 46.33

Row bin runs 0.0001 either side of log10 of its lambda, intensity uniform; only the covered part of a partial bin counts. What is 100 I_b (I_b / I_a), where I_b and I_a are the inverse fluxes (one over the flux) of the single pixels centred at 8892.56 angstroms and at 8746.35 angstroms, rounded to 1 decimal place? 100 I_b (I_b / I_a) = 2.8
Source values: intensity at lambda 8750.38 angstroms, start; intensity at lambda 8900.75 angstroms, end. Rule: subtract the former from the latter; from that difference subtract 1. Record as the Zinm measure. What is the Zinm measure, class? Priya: -18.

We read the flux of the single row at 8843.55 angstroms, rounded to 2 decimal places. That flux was 47.30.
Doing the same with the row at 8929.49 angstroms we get 45.33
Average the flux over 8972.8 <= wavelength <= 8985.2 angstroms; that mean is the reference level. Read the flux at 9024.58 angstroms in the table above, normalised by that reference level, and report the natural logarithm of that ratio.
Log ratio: -0.21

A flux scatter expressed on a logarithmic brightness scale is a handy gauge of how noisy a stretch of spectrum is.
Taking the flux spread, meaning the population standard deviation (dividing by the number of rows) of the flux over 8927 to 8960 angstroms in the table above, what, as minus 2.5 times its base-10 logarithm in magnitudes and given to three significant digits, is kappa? -1.05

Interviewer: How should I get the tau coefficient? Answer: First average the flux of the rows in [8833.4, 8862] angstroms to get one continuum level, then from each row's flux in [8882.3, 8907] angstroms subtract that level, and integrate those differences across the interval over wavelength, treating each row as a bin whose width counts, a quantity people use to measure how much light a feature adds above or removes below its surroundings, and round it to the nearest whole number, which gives -92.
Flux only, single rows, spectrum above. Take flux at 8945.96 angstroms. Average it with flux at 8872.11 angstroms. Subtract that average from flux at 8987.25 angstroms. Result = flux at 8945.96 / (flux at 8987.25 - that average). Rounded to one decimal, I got 9.6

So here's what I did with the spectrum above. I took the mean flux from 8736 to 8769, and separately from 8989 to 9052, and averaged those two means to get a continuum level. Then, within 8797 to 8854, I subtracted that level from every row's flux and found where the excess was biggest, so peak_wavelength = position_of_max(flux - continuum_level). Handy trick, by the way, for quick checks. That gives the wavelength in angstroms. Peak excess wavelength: 8806.98 angstroms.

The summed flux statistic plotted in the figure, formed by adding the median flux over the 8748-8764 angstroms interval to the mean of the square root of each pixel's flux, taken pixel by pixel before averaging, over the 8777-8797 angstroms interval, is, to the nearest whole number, 49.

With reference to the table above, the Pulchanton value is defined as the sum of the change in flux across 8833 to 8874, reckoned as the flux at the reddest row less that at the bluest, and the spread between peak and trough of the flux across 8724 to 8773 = 30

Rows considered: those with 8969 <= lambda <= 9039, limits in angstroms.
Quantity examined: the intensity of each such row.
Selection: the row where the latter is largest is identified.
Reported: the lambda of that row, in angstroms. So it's 9028.73 angstroms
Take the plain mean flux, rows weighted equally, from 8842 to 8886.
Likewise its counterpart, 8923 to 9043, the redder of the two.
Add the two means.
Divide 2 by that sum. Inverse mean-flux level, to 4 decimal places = 0.0223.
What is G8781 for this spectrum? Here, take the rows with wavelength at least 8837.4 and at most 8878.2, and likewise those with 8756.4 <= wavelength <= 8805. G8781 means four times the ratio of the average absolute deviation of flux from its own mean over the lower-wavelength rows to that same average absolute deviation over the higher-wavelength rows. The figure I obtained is 4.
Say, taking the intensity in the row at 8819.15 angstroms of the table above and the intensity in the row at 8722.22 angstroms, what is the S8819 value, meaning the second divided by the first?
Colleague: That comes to 0.99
